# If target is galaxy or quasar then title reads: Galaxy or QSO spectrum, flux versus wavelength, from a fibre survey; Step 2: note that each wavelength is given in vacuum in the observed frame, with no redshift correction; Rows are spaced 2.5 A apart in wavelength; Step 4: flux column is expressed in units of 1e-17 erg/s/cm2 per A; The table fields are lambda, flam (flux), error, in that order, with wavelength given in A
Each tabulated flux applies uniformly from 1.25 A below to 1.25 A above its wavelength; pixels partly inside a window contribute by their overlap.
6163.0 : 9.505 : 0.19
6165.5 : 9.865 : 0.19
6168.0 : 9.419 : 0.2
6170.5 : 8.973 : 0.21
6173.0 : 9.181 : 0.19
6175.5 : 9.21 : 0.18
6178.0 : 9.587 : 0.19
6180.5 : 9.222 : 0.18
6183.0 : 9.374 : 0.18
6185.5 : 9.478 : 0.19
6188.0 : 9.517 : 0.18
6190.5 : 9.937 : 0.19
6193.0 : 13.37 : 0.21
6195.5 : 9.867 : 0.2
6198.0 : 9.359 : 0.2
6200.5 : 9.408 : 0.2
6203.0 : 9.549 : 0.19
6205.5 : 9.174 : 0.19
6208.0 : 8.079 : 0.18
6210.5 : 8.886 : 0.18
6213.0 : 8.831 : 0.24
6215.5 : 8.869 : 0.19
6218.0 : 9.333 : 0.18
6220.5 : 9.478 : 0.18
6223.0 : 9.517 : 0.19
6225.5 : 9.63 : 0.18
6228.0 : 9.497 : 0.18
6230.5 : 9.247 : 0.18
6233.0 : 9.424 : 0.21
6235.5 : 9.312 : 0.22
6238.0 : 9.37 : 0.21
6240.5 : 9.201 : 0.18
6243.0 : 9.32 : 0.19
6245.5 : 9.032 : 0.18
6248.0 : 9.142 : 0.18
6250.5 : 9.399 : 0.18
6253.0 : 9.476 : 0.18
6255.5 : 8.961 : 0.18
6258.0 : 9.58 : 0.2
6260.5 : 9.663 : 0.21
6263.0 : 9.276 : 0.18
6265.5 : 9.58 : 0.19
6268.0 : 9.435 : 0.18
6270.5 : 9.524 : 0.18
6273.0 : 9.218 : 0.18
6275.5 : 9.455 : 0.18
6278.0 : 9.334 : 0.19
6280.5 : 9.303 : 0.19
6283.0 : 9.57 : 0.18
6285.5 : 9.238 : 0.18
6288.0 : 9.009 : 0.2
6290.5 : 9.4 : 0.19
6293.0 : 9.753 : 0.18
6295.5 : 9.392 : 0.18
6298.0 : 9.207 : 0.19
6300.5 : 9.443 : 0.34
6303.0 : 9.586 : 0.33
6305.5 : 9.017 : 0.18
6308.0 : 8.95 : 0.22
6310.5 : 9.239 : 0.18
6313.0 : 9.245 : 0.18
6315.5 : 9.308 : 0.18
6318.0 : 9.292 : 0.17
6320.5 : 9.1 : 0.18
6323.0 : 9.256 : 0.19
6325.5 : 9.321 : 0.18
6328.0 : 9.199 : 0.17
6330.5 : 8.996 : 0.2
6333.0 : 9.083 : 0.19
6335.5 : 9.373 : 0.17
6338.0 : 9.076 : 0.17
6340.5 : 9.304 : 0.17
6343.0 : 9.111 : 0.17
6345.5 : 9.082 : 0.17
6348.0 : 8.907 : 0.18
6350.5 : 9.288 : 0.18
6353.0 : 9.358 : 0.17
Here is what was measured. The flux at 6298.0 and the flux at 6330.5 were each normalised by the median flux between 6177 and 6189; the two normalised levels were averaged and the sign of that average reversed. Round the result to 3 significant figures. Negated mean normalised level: -0.960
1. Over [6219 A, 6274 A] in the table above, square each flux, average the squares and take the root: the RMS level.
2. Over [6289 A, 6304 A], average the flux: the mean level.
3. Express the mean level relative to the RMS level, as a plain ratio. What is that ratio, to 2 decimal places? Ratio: 1.01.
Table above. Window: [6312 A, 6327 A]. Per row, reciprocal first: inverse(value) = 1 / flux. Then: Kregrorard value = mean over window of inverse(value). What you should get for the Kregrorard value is 0.108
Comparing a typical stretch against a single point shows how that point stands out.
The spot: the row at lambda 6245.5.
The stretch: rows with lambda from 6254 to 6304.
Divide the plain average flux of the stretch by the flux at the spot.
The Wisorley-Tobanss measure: 1.04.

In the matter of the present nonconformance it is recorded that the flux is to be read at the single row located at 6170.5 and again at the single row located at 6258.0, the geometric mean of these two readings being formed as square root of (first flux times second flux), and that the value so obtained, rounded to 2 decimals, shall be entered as 9.27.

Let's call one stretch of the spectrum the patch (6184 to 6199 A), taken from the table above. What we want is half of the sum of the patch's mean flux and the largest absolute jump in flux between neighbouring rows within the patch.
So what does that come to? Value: 6.88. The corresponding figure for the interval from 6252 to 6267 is 5.02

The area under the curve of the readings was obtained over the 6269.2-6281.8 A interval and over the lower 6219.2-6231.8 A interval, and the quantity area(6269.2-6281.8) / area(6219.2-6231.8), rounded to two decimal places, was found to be 0.99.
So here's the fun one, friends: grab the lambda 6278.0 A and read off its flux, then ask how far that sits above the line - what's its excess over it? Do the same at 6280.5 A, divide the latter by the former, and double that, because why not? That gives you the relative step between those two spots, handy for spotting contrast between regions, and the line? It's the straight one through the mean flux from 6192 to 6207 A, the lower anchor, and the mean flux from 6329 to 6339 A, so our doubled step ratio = 2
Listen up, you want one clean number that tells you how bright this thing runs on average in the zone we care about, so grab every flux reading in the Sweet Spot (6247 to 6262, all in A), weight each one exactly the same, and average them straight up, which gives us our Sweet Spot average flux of 9.37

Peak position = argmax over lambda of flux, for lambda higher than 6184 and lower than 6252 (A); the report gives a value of 6193.0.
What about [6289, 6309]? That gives 6293.0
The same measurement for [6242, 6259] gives 6258.0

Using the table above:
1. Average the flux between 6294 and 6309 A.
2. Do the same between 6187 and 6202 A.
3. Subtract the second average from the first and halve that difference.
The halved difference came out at -0.5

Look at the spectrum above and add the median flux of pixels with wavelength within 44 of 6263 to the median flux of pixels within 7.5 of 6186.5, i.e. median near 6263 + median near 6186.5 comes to 18.9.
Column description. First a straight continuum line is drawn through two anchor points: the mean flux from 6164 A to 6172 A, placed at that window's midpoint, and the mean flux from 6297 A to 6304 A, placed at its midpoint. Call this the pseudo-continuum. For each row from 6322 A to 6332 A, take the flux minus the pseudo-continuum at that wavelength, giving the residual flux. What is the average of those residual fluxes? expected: -0.22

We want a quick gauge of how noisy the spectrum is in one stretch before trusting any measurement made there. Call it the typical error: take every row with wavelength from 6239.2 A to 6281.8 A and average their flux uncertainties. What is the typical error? 0.185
